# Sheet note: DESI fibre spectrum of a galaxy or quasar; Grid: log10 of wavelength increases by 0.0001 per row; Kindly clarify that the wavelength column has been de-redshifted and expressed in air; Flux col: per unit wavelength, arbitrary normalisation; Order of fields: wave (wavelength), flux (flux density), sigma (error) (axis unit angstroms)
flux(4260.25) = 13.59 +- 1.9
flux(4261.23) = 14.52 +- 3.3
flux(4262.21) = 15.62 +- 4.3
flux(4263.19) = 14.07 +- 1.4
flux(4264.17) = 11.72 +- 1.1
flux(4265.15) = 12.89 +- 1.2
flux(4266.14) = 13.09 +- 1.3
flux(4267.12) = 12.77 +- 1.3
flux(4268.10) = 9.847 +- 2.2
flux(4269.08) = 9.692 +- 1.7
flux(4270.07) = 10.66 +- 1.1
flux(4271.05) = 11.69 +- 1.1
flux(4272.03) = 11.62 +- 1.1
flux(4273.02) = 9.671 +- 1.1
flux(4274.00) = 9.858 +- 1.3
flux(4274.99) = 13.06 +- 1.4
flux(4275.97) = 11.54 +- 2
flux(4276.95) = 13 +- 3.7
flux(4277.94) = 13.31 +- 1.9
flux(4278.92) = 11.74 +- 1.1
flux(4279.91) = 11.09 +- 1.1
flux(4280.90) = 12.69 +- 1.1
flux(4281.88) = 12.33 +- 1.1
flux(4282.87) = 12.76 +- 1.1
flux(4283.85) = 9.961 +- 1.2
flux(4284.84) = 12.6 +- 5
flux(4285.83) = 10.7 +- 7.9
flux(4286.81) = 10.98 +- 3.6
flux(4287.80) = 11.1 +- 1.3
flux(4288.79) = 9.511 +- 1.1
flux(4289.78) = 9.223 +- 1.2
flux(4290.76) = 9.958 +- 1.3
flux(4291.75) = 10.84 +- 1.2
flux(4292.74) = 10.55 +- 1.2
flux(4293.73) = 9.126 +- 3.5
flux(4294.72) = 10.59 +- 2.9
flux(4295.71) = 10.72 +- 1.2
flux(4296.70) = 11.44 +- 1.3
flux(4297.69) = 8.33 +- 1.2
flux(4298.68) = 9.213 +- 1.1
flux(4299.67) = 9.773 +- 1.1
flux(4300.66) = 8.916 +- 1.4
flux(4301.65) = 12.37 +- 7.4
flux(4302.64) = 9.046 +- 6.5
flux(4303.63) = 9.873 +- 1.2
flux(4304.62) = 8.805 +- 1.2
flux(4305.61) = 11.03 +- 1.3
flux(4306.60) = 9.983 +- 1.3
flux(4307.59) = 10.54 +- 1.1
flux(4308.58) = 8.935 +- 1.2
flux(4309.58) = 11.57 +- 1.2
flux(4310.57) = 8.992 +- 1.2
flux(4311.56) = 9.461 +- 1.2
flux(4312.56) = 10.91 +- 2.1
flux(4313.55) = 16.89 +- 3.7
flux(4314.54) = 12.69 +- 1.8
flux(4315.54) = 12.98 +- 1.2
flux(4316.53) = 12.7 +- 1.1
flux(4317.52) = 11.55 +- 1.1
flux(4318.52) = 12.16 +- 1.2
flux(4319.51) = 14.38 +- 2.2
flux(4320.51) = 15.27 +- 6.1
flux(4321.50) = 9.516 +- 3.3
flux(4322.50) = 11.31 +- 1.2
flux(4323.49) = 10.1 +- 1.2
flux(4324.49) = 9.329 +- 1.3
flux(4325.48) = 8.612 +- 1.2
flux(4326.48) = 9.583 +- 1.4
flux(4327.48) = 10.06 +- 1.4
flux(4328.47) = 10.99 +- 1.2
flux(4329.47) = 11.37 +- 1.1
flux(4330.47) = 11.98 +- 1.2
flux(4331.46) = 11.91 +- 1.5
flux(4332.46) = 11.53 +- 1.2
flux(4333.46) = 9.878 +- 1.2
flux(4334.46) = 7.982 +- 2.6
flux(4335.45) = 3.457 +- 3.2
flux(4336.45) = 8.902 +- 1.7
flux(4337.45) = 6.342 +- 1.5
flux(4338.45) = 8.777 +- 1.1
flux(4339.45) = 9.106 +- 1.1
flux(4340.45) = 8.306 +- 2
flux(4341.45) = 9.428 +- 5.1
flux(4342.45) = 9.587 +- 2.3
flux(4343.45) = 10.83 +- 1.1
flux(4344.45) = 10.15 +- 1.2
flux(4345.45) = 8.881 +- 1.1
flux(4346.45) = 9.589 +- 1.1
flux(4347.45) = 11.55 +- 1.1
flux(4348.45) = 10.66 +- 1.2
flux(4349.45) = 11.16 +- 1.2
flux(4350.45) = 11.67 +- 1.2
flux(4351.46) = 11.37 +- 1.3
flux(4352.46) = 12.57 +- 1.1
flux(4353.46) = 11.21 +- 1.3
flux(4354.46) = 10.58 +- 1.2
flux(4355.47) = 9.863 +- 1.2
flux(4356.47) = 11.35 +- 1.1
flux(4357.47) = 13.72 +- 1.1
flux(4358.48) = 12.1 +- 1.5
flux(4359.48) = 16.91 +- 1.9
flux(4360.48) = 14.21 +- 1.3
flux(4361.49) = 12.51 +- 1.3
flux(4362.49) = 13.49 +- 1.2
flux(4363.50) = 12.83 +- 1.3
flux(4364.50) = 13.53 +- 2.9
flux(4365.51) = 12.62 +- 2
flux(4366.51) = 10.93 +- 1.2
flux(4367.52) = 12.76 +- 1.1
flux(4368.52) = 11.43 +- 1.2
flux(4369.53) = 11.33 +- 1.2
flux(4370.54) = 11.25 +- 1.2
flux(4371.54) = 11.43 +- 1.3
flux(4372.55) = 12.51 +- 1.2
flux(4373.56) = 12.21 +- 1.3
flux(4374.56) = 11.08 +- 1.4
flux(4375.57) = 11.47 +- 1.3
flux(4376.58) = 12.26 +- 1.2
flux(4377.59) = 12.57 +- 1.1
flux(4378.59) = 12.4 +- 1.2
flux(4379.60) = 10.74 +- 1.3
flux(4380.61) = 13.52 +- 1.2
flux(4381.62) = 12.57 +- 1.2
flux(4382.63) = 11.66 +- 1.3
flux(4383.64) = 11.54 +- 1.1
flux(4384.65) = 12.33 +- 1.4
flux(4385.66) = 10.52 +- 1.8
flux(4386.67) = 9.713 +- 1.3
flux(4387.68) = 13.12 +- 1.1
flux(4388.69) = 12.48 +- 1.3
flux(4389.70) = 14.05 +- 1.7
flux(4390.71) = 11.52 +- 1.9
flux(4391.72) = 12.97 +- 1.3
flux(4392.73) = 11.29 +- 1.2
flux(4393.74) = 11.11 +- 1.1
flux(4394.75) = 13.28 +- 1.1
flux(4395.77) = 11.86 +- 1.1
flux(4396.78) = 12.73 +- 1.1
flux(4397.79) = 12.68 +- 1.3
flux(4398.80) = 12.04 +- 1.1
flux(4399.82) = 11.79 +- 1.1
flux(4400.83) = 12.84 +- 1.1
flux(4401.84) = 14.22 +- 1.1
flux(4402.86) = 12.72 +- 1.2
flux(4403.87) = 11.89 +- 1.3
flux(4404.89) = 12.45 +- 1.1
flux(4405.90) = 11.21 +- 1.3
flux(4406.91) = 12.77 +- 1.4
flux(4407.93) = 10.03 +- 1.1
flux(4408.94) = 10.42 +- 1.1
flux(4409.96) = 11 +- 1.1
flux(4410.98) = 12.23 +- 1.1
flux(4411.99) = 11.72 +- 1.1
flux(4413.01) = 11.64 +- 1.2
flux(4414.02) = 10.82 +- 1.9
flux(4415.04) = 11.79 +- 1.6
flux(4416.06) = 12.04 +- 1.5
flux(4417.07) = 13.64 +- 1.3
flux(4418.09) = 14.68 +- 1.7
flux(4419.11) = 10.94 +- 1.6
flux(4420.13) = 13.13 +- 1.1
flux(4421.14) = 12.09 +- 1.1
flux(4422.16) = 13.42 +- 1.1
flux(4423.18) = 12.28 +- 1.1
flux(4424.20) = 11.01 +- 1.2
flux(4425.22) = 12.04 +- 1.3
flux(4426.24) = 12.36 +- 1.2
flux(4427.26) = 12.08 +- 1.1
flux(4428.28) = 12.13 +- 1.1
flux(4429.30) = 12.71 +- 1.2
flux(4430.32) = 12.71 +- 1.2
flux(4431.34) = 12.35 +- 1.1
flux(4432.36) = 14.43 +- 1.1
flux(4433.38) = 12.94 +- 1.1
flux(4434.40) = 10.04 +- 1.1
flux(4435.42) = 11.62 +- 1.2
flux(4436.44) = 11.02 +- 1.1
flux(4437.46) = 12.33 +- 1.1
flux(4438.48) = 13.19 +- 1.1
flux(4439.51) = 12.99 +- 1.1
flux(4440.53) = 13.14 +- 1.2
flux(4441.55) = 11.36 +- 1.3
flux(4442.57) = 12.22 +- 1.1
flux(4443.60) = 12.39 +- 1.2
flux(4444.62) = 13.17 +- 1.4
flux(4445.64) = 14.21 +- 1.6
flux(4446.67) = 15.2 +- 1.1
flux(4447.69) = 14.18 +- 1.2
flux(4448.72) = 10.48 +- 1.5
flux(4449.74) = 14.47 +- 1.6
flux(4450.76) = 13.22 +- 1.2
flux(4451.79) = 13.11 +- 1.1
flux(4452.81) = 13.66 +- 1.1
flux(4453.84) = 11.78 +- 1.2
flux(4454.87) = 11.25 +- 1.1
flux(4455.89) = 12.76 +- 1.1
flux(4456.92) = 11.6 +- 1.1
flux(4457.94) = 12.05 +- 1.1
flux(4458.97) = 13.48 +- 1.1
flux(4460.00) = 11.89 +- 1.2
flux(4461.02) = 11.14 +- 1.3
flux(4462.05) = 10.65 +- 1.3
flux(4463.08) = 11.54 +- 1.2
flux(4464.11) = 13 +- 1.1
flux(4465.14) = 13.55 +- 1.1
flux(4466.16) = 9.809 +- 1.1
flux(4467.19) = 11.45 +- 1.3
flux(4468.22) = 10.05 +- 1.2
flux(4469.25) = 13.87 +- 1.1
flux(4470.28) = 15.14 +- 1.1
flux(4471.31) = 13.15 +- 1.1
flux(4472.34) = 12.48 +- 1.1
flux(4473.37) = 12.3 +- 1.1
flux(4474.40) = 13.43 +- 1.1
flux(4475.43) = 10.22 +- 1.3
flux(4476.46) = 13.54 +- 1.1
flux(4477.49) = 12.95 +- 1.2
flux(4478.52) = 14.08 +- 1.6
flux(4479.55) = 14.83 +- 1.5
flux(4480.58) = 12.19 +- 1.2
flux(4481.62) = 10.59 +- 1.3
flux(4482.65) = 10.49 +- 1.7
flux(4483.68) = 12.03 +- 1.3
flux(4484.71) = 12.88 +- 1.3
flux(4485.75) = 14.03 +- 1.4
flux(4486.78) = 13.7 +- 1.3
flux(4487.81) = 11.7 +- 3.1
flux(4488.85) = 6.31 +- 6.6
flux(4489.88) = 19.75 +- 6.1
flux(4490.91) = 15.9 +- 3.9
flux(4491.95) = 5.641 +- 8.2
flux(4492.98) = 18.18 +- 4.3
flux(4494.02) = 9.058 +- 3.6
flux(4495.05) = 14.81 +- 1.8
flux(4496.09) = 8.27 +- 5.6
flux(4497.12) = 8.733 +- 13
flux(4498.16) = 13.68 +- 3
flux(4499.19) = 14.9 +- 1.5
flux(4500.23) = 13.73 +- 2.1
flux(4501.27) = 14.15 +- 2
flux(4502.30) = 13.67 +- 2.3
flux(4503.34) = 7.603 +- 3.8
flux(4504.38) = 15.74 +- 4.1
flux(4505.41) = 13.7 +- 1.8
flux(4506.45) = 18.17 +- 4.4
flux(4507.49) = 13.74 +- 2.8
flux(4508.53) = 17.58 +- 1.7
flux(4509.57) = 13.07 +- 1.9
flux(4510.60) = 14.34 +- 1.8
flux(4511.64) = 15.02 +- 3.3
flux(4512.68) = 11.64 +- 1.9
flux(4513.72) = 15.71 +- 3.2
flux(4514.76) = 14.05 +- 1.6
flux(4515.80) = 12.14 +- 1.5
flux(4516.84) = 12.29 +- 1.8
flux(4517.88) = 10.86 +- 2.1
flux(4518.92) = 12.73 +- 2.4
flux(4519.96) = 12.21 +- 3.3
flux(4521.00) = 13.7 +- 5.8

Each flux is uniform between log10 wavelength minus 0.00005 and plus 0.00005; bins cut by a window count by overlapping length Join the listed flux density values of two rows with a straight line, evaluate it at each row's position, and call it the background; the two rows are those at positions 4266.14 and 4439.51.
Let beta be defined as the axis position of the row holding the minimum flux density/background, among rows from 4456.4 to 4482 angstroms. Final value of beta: 4466.16 angstroms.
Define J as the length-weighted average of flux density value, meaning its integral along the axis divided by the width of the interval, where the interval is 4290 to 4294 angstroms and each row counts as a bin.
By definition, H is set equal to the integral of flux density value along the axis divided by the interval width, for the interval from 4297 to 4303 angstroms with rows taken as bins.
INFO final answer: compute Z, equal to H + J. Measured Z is 19.8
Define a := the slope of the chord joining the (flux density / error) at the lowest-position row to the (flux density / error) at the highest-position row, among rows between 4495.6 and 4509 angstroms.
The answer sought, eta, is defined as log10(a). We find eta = -0.1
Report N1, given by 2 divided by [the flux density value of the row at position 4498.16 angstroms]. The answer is 0.146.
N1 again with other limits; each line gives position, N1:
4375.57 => 0.174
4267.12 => 0.157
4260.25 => 0.147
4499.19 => 0.134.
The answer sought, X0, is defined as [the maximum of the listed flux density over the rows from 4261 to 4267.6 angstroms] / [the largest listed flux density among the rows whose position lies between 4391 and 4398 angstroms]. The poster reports 1.18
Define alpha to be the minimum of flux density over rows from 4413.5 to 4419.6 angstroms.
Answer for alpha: 10.82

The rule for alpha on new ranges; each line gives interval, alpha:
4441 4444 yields 11.36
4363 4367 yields 10.93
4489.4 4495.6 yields 5.641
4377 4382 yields 10.74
